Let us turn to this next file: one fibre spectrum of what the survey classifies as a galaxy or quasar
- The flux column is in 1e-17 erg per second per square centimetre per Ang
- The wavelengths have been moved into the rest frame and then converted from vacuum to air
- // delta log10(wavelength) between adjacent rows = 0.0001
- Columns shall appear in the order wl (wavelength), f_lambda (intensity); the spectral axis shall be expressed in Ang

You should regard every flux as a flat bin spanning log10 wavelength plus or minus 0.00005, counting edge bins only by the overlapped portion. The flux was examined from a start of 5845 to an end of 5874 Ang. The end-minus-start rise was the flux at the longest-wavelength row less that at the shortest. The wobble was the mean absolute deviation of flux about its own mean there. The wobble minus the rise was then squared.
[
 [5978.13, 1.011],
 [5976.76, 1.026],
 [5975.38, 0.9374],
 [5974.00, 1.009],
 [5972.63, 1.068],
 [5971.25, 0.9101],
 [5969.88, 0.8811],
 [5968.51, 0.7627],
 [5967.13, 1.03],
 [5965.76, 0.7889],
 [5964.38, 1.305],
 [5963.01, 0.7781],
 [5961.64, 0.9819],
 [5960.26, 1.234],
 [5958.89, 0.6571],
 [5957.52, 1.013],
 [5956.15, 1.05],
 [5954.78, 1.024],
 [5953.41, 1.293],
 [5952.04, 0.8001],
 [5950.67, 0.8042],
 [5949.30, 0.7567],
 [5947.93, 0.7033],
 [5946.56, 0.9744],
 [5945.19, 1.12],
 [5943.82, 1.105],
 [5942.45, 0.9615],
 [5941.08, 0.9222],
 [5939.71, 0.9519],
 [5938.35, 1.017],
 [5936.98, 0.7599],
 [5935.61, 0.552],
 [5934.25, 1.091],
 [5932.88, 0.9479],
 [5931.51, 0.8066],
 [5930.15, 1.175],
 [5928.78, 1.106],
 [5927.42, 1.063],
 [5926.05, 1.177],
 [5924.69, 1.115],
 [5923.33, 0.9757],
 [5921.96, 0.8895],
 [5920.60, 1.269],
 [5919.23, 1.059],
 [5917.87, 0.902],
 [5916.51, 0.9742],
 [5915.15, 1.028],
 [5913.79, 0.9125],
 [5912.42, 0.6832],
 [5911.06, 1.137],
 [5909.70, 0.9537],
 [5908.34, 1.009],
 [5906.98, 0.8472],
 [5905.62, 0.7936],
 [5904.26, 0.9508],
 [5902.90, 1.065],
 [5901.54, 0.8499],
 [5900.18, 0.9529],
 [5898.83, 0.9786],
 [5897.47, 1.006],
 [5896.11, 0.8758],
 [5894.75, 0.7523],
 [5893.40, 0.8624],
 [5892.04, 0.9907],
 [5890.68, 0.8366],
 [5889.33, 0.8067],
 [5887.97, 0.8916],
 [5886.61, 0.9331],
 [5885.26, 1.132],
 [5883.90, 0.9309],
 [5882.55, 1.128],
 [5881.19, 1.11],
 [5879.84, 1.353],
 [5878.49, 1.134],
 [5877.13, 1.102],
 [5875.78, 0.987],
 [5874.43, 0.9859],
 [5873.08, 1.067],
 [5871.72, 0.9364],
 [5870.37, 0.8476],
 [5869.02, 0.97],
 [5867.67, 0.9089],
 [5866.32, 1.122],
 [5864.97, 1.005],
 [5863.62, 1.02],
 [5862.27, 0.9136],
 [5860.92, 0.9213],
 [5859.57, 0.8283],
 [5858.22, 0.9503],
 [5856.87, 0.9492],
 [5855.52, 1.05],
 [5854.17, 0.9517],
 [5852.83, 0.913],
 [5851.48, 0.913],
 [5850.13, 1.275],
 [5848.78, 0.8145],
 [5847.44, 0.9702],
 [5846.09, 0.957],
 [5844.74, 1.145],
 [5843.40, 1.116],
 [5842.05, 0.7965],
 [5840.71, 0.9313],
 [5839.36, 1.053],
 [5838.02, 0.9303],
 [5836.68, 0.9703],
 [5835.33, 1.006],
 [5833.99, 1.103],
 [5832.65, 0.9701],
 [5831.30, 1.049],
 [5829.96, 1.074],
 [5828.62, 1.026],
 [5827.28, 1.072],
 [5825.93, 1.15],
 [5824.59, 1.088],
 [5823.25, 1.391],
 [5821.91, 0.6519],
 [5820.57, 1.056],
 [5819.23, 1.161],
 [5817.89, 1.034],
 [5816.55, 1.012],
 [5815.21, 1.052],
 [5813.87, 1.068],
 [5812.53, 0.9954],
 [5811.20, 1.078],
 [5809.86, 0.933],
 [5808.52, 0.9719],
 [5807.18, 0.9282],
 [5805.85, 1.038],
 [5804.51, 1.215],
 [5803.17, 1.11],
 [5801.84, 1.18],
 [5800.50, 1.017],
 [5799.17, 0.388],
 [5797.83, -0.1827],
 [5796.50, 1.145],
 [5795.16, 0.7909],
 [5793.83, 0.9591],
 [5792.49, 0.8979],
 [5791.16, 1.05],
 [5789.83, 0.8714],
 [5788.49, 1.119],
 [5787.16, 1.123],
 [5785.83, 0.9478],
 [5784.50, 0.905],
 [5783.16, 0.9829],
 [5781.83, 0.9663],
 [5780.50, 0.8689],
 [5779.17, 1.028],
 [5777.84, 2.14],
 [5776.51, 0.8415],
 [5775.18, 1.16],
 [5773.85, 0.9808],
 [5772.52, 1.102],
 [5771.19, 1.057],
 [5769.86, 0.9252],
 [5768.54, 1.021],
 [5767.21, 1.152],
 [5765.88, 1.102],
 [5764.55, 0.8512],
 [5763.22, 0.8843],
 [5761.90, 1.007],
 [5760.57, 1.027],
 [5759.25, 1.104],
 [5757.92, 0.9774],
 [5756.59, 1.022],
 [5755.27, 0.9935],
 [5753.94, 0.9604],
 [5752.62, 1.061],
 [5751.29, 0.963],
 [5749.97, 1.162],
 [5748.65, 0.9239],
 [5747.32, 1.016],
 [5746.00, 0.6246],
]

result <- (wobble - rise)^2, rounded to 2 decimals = 0.00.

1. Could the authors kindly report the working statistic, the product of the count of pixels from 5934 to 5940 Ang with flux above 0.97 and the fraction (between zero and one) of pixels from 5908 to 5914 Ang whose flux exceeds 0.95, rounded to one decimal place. 1.2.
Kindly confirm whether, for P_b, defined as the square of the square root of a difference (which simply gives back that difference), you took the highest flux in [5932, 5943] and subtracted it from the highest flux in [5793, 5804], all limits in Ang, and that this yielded 0.09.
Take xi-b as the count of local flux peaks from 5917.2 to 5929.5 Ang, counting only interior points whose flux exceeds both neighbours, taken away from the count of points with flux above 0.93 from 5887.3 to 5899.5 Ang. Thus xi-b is 1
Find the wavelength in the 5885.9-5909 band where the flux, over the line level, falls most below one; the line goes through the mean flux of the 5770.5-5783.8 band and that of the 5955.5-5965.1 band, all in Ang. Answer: 5894.75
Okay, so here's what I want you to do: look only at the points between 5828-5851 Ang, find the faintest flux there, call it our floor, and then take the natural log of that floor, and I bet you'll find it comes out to -0.23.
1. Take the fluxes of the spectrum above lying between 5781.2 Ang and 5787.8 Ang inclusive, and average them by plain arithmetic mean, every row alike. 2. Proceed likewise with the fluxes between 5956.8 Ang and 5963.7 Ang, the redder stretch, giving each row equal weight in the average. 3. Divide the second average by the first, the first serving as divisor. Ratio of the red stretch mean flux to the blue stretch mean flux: 0.95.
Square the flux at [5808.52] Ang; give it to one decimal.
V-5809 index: 0.9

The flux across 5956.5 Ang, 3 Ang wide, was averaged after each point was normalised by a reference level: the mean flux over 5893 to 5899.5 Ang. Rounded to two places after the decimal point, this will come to 1.15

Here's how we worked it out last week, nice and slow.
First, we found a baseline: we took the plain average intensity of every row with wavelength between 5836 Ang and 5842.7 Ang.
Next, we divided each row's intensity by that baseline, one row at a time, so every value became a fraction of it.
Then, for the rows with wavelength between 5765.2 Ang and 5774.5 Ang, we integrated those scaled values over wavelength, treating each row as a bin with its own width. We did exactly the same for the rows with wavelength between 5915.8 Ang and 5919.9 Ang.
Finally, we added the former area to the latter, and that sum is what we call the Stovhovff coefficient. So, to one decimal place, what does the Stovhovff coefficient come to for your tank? 14.7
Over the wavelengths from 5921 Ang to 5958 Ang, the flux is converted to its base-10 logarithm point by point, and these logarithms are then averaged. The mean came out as -0.02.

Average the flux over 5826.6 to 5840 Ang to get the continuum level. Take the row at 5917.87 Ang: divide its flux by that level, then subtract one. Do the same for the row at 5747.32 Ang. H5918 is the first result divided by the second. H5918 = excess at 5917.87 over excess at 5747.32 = 13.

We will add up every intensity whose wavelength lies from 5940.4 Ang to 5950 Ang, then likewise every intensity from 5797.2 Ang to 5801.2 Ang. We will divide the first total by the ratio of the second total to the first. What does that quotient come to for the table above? 35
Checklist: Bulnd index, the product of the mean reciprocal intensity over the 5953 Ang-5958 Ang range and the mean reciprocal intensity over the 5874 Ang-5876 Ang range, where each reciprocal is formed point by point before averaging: 0.94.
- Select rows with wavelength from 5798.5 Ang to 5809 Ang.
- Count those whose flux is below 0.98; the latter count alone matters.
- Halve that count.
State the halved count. 1.50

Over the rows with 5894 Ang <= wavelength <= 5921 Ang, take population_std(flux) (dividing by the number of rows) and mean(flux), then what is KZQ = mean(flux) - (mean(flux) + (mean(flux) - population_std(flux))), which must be -0.82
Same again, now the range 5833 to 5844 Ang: -0.89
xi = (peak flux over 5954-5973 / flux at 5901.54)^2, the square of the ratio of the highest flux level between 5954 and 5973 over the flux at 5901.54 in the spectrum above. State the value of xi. 2.4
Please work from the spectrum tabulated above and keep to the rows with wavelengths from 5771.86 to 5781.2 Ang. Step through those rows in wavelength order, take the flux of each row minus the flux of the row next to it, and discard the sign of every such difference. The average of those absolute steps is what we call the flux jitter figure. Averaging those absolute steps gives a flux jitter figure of 0.53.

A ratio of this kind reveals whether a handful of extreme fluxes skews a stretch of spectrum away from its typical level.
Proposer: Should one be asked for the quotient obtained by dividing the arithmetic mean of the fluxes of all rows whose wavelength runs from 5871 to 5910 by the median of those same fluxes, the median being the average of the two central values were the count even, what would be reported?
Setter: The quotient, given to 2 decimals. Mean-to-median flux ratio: 1.02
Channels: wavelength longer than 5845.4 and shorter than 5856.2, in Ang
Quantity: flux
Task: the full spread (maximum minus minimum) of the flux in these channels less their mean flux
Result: -0.5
